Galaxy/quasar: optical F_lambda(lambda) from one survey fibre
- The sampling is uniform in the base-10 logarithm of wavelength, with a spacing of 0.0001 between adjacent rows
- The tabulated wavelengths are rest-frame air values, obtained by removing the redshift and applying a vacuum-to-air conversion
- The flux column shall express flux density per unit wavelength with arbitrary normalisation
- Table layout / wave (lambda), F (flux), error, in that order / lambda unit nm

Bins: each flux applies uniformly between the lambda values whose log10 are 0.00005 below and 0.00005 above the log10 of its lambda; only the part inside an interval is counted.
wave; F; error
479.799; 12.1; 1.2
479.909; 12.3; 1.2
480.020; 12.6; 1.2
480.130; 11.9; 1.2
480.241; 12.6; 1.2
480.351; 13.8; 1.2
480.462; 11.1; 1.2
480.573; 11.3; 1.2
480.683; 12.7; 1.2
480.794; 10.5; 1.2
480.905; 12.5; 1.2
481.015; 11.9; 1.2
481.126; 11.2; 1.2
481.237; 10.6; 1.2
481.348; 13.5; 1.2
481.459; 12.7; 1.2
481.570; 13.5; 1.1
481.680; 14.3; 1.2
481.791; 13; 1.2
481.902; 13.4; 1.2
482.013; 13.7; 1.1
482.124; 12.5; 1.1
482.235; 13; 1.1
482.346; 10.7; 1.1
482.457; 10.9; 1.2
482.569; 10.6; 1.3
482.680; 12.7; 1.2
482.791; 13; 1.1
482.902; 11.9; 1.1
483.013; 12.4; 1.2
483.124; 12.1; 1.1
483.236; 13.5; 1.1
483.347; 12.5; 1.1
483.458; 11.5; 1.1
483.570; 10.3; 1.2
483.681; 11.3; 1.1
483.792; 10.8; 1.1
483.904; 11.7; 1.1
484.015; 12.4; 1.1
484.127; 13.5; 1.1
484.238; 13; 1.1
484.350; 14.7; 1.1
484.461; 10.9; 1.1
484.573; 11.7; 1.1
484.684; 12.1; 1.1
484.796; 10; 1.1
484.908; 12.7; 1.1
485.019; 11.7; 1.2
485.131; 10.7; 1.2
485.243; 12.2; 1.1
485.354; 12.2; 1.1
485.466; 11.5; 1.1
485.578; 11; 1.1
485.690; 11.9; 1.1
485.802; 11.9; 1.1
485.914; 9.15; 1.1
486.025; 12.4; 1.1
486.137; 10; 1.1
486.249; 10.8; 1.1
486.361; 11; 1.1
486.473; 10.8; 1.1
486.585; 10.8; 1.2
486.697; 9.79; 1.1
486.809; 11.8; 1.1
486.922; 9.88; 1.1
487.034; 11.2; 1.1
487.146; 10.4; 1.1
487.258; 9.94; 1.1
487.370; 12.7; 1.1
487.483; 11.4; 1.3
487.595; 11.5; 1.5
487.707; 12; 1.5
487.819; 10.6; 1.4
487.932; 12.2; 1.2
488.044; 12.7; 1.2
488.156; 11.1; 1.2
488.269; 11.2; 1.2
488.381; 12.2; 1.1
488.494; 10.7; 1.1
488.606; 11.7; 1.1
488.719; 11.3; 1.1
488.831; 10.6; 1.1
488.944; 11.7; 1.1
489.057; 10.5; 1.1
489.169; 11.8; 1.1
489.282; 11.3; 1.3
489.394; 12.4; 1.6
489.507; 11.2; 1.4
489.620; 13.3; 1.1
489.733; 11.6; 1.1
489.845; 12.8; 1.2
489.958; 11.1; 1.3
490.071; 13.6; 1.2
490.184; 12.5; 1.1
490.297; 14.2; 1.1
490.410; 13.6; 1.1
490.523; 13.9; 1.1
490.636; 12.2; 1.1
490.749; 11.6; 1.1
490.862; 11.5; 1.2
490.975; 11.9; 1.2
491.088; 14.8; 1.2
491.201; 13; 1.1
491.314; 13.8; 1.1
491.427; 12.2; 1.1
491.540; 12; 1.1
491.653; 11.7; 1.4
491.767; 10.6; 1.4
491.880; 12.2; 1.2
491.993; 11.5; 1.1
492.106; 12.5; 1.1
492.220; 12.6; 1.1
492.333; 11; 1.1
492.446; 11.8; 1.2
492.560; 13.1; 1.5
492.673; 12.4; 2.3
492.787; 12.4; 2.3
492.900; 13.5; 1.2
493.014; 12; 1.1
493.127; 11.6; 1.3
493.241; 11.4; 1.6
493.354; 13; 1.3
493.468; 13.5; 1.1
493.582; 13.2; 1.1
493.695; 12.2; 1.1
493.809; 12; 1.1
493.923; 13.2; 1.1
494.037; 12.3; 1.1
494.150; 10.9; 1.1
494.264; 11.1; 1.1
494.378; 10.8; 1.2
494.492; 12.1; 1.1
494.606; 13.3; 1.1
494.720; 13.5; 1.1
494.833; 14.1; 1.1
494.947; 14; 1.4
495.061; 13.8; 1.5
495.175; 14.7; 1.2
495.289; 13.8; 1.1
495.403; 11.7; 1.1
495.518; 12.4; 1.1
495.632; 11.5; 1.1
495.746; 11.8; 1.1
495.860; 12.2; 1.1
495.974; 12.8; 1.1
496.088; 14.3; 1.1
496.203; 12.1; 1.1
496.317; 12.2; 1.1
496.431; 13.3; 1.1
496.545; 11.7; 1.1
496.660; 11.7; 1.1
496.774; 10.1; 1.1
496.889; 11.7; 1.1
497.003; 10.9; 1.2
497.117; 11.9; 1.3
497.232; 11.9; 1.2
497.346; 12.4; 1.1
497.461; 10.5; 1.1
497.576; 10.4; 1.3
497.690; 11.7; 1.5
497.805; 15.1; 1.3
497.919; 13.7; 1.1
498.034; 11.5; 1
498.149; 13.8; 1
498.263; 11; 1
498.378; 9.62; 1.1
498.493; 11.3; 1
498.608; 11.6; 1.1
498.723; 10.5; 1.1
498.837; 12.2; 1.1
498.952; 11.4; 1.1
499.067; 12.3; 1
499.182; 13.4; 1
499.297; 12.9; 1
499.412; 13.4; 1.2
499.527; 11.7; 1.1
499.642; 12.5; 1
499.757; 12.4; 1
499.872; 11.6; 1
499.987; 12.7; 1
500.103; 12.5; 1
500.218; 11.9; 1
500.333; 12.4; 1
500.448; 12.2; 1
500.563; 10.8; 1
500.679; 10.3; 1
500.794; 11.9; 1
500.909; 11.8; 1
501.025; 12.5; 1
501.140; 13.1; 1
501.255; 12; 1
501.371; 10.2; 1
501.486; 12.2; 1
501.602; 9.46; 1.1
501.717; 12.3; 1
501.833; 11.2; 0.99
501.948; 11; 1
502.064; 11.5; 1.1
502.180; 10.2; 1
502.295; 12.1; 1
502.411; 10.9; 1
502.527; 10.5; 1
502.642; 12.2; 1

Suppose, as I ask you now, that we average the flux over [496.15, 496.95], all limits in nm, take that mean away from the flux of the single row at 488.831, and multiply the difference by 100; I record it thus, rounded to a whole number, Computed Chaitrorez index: -123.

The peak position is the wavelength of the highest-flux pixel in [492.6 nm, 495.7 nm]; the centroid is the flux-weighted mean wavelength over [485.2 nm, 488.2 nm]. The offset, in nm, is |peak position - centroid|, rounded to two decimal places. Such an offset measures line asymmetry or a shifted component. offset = 8.47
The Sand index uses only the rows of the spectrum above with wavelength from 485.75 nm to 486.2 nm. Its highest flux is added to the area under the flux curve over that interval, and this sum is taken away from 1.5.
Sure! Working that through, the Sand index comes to -15.8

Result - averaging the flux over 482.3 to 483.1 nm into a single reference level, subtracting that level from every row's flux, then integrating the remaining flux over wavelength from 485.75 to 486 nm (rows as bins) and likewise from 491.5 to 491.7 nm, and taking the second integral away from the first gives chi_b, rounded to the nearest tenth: -0.3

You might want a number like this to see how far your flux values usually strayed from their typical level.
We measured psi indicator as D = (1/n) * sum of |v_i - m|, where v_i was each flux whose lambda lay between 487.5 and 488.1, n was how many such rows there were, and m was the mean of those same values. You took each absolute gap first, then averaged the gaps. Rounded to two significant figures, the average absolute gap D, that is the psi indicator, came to 0.60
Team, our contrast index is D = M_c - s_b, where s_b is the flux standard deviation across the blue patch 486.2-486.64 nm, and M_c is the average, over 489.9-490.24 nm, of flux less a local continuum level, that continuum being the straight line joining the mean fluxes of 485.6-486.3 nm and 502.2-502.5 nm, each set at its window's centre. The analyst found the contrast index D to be 1.2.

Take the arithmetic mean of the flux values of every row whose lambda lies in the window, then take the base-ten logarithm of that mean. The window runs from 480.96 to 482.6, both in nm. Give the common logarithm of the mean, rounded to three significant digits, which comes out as 1.09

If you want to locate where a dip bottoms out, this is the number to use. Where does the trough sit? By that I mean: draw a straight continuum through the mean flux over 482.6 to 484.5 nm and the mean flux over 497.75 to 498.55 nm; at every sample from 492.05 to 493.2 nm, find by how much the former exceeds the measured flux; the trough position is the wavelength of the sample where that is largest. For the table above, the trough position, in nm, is 492.333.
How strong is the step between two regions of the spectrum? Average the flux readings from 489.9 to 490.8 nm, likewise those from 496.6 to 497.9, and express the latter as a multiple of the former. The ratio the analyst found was 0.91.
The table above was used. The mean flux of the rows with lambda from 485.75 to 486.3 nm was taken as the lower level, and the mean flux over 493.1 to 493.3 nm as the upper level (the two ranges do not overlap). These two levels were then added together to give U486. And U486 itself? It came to 22.4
